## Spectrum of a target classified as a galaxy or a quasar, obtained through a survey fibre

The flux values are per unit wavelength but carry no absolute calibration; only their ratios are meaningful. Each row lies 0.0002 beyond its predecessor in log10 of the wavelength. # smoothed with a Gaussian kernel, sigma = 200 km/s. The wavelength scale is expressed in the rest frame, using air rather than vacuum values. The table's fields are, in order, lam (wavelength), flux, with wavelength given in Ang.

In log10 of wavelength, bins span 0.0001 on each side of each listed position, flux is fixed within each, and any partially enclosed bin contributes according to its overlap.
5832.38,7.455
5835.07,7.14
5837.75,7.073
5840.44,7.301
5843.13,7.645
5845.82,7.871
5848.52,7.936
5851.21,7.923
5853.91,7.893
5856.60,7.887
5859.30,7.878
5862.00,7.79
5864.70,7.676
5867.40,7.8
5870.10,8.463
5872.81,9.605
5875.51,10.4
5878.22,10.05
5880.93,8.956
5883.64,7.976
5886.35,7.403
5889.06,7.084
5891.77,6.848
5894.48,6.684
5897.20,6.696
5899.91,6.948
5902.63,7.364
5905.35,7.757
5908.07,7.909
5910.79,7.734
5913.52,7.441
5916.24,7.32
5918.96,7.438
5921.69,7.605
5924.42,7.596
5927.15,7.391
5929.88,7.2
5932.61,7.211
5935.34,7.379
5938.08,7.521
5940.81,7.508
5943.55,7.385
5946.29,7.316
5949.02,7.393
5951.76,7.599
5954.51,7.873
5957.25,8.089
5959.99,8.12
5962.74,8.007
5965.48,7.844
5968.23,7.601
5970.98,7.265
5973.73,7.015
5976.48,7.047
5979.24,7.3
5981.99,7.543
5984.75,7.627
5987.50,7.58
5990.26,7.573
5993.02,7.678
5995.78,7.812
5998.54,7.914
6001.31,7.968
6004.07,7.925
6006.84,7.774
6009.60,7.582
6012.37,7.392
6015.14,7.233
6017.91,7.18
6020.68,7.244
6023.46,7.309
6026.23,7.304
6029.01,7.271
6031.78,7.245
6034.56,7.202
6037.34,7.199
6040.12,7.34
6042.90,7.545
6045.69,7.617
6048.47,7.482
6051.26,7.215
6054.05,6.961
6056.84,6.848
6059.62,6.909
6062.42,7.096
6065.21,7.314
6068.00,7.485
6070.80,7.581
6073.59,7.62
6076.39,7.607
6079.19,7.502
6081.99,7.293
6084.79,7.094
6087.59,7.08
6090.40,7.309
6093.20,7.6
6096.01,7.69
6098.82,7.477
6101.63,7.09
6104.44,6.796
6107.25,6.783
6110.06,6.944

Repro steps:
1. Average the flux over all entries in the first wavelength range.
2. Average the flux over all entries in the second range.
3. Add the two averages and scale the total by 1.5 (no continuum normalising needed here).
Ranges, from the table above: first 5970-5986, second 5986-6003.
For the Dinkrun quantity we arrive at 22.58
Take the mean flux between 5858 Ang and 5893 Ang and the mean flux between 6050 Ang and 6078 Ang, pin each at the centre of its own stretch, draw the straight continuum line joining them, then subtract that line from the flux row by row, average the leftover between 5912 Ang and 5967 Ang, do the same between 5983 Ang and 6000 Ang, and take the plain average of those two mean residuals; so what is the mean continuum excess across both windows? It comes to -0.18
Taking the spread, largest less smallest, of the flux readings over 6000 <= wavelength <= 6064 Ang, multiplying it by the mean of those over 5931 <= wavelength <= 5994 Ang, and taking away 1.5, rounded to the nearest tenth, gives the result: 6.9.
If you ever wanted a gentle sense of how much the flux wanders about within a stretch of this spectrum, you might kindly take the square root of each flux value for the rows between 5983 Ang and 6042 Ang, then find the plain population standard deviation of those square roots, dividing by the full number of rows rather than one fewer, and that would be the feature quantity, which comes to 0.048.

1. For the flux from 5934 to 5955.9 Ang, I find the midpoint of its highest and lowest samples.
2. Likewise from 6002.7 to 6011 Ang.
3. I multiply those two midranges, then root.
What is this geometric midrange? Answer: 7.67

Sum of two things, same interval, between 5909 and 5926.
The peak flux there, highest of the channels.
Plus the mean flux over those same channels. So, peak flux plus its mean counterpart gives 15.3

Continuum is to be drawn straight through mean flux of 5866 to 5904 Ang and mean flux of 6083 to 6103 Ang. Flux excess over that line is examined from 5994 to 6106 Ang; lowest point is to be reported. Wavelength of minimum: 6056.84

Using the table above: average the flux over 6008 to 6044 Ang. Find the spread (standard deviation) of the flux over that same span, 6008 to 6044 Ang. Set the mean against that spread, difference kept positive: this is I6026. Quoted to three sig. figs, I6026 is 7.19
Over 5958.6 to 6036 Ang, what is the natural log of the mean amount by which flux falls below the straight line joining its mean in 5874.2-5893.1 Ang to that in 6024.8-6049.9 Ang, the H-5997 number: -2.25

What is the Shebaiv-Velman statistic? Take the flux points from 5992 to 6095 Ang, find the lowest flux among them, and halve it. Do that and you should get 3.42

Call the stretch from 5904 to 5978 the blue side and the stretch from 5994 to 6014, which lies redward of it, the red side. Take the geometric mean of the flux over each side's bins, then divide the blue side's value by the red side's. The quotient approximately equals 0.97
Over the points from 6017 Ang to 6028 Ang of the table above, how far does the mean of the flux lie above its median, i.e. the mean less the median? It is -0.01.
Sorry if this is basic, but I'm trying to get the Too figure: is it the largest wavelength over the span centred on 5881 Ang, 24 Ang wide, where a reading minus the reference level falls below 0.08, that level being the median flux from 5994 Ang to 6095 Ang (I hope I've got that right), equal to 5891.77 Ang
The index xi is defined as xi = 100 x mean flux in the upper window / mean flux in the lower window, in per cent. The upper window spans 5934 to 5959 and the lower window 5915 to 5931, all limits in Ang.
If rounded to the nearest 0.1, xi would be 101.9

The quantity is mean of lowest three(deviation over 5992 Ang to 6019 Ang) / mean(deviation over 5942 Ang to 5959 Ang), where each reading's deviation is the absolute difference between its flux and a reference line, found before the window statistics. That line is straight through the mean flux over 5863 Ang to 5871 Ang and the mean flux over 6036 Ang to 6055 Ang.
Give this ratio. 0.4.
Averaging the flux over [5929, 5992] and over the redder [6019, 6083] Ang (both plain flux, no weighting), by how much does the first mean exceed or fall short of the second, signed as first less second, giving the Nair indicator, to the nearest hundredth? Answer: 0.21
